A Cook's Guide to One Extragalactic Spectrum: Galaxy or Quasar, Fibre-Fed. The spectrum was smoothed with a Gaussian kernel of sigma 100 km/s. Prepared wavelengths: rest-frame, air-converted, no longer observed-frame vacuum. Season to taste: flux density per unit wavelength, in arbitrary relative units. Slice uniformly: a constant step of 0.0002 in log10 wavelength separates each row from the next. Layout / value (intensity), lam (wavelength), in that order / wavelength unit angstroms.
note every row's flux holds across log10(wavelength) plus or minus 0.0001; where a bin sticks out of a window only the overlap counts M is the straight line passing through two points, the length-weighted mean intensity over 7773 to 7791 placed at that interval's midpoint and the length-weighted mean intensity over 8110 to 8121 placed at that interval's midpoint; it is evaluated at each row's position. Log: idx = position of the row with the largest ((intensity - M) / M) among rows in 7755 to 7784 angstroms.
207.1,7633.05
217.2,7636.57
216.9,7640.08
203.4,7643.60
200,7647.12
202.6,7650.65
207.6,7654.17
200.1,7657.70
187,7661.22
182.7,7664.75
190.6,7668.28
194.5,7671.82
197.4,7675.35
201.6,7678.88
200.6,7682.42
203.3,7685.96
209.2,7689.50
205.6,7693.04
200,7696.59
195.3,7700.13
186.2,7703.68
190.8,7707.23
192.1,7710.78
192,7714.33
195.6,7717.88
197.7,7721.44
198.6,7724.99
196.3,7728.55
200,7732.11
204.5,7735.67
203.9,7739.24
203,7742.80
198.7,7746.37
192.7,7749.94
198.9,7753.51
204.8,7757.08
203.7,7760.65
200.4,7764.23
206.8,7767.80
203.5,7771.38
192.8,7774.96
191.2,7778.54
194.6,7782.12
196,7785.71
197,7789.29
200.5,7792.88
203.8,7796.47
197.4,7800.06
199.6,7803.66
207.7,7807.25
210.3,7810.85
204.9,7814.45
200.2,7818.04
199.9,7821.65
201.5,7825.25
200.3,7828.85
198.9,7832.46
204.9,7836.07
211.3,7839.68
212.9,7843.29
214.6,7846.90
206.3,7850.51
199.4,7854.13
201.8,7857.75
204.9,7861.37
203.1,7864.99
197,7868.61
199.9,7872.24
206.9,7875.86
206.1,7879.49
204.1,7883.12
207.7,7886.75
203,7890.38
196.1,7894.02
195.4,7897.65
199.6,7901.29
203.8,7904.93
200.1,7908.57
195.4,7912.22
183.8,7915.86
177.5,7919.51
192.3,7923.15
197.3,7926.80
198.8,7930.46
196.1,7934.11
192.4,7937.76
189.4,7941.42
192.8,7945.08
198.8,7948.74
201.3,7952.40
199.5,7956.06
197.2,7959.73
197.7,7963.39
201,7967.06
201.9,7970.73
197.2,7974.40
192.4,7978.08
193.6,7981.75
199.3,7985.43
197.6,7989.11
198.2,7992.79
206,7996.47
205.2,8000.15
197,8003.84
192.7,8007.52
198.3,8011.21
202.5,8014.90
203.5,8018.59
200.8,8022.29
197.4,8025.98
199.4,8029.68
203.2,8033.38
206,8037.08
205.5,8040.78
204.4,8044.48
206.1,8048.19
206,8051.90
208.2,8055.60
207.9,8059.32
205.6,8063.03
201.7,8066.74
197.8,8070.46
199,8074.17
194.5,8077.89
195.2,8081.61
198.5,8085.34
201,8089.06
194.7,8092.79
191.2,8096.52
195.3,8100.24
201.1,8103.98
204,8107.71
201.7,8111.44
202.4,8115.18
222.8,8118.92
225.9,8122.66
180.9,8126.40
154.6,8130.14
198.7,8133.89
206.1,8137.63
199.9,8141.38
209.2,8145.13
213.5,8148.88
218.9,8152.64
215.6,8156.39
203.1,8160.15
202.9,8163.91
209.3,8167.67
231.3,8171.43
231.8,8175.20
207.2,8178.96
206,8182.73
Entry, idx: 7767.80 angstroms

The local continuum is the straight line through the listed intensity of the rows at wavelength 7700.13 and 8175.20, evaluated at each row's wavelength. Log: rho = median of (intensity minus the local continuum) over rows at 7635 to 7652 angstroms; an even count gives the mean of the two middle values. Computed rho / 12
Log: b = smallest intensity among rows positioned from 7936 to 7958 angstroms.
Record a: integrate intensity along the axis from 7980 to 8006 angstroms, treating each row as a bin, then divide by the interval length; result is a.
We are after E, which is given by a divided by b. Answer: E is 1.05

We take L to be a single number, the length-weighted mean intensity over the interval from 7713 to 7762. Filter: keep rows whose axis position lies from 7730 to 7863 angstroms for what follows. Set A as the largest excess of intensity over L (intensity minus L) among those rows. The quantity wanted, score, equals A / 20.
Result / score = 0.76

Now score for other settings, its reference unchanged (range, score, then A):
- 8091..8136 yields 1.33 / 27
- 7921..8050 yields 0.34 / 7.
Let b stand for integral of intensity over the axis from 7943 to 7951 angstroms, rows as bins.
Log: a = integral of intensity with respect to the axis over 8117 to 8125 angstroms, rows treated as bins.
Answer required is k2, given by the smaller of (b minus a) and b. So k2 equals -206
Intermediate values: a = 1773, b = 1567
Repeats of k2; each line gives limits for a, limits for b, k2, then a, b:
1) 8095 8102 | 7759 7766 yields 58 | 1355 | 1413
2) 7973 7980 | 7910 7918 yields 154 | 1362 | 1516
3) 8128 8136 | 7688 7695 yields 27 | 1422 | 1449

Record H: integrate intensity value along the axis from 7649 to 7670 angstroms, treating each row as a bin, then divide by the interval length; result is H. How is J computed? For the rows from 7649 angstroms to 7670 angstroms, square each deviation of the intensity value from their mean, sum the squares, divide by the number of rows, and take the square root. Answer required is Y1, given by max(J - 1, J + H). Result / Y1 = 204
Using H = 195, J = 8.9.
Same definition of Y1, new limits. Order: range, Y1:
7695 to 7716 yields 197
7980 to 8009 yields 203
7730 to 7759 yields 205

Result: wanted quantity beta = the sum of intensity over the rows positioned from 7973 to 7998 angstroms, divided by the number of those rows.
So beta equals 198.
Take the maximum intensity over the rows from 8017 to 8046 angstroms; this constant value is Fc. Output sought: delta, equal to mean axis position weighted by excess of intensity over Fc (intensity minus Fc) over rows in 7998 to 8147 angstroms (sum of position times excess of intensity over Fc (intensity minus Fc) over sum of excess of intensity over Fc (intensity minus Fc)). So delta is 8079.5 angstroms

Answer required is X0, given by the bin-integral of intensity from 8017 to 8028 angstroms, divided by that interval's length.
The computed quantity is 200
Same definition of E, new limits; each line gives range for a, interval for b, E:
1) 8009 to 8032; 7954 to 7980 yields 1.04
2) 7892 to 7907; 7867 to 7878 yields 1.01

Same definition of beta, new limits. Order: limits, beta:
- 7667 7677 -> 194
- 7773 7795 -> 195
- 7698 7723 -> 193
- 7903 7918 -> 196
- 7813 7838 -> 202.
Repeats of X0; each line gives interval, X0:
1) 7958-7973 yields 199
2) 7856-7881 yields 203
